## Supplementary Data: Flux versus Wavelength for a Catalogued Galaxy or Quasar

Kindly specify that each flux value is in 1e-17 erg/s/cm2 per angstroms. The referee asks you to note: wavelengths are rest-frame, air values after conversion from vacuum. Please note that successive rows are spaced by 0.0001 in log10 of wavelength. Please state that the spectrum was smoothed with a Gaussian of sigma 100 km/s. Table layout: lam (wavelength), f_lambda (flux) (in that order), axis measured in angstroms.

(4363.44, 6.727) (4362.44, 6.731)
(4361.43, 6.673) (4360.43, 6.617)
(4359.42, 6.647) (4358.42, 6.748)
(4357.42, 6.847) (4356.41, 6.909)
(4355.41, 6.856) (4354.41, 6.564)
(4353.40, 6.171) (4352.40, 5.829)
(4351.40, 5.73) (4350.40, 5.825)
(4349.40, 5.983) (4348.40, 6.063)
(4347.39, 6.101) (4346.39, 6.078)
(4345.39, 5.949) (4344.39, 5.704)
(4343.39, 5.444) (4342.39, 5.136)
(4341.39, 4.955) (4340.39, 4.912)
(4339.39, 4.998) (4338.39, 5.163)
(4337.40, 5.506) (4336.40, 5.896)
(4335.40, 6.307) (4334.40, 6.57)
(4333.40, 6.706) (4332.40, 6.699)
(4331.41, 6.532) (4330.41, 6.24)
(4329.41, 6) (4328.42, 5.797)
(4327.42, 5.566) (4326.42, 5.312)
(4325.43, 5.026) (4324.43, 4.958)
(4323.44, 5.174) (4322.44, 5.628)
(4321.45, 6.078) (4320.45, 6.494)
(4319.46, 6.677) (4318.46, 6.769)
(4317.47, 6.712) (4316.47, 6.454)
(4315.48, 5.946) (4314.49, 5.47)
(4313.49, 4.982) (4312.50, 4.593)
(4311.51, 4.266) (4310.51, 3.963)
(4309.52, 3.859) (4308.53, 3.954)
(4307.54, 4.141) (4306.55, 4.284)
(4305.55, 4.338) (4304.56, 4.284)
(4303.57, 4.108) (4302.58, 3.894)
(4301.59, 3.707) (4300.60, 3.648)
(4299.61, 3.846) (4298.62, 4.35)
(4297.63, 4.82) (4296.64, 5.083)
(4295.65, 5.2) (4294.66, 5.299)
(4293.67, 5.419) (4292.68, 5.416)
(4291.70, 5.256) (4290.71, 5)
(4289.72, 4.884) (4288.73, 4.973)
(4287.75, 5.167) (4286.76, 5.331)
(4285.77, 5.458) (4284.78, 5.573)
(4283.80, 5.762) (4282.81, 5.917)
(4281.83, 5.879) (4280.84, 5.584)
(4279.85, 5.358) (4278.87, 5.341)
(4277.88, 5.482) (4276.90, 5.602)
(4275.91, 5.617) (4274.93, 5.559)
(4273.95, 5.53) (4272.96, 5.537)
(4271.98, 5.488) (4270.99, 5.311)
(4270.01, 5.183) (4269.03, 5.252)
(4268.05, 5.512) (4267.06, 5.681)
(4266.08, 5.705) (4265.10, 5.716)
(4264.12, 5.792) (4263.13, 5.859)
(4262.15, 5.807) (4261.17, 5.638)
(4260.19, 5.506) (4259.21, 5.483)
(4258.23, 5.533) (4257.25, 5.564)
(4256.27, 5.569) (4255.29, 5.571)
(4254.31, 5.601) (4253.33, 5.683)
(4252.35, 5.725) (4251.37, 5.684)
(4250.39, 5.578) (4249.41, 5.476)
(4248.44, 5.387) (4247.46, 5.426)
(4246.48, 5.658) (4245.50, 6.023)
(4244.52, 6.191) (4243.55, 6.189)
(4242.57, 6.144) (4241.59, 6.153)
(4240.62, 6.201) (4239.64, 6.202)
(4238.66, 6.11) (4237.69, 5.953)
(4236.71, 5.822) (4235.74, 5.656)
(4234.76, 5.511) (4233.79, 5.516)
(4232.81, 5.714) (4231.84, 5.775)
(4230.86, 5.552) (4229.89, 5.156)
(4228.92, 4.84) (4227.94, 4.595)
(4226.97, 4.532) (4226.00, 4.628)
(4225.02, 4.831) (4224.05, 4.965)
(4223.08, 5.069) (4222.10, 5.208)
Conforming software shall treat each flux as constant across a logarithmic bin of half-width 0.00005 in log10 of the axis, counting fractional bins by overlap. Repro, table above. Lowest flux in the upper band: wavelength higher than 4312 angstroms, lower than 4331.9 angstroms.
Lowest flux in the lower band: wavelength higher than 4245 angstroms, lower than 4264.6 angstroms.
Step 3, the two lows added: 9.98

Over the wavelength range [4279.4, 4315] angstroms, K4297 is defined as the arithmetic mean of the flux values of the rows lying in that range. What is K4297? 4.81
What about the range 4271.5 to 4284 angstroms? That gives 5.59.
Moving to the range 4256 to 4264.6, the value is 5.64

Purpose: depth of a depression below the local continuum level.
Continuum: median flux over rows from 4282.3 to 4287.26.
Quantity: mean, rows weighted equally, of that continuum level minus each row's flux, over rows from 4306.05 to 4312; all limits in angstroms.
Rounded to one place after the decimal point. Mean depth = 1.5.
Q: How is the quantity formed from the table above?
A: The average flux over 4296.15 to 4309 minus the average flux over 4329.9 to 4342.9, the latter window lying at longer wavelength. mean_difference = -1.6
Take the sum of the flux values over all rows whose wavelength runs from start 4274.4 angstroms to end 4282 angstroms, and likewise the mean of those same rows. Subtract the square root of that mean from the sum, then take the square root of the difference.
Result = 6.49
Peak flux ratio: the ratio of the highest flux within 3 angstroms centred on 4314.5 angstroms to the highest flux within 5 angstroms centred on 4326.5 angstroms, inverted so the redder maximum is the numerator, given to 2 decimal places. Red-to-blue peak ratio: 0.97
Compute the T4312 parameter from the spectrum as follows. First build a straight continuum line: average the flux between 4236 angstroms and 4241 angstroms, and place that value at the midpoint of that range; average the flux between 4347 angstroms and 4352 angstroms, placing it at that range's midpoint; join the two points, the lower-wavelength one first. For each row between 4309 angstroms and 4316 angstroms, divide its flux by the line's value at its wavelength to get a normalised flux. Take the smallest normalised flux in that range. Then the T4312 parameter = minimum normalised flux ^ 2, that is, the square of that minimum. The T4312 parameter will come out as 0.42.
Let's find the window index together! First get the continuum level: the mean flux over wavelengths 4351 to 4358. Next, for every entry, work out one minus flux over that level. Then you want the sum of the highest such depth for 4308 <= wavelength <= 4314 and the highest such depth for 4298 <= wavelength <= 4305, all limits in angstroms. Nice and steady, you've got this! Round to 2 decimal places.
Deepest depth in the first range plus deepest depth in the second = 0.83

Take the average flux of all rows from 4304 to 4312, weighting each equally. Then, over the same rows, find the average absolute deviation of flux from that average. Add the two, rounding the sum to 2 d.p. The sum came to 4.29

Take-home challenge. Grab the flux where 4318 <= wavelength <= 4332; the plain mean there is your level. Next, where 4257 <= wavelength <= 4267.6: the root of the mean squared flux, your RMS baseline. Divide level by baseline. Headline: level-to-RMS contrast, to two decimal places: 1.04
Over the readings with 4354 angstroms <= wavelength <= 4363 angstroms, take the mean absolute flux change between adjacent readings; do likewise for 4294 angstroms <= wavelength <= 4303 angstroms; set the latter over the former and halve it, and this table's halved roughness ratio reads 1.3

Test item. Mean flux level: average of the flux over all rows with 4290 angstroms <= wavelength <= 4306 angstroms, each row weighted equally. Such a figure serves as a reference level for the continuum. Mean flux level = 4.6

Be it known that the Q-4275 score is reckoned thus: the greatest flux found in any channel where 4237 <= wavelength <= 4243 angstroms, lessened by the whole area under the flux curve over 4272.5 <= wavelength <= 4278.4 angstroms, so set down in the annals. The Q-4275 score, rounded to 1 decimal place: -26.6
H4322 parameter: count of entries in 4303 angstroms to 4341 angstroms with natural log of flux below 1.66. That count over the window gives 17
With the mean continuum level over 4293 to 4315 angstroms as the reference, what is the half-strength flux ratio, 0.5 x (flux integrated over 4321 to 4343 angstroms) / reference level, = 14.1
